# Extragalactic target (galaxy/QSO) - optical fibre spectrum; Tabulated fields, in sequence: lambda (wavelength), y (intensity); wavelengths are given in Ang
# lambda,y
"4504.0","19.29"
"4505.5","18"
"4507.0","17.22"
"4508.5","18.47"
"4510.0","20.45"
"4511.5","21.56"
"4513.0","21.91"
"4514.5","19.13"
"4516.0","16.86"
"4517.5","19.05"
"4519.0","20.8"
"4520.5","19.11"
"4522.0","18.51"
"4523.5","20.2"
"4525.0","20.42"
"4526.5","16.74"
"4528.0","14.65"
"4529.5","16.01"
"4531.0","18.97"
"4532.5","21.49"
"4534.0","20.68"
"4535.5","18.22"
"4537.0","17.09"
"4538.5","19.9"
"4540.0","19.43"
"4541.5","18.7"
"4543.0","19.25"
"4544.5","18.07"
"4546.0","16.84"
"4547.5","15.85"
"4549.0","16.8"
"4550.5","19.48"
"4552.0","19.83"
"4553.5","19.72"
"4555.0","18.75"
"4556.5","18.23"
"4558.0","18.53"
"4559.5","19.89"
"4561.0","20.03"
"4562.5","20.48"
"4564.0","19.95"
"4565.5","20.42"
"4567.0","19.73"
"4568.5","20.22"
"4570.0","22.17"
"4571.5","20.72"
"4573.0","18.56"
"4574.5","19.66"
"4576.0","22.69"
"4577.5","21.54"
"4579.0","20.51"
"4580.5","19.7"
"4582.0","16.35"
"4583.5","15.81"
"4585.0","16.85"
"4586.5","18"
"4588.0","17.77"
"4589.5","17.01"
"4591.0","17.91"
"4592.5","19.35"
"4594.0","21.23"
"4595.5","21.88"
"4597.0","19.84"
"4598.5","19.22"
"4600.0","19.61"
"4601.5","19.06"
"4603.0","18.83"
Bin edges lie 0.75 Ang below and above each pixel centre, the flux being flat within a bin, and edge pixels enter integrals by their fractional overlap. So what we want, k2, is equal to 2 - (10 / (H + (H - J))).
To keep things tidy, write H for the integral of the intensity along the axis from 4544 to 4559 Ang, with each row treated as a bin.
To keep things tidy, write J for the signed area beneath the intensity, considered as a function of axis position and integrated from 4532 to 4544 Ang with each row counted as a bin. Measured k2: 1.97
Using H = 274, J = 231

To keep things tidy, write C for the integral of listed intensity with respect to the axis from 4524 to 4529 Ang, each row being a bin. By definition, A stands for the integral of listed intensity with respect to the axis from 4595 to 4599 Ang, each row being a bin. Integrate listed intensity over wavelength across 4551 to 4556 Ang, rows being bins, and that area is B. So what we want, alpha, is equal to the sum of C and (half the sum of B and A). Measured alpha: 176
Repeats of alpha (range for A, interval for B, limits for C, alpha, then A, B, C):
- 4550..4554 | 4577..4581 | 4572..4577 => 182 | 79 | 82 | 102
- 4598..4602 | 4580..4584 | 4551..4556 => 170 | 77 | 69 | 97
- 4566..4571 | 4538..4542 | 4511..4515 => 174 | 103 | 77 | 84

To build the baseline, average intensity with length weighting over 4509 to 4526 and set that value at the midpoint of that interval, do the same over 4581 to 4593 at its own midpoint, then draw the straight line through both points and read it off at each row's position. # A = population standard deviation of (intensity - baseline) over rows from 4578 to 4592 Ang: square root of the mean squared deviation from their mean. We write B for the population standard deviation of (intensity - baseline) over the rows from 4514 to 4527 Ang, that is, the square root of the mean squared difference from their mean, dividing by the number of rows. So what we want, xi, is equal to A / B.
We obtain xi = 1.01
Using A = 1.39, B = 1.37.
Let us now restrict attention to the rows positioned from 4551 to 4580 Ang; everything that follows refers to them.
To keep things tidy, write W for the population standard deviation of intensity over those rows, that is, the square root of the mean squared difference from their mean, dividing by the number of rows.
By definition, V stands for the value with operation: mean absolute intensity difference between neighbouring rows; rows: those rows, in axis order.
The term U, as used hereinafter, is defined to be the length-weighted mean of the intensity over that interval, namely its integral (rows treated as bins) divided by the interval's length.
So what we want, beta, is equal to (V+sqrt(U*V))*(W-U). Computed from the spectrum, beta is -103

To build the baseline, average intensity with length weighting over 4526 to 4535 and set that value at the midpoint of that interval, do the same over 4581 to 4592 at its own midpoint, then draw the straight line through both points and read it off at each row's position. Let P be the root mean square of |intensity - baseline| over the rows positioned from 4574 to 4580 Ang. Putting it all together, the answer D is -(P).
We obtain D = -3.9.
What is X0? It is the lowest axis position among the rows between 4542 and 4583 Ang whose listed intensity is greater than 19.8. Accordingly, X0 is 4552.0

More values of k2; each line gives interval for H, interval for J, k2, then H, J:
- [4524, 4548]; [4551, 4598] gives 2.28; 440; 915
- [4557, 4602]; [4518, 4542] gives 1.99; 877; 451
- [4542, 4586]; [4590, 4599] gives 1.99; 844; 179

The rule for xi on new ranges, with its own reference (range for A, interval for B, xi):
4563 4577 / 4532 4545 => 1.01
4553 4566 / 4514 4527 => 0.64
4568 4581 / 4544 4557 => 0.87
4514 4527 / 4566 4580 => 1.08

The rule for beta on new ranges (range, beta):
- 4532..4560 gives -97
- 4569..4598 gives -113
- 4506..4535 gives -128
